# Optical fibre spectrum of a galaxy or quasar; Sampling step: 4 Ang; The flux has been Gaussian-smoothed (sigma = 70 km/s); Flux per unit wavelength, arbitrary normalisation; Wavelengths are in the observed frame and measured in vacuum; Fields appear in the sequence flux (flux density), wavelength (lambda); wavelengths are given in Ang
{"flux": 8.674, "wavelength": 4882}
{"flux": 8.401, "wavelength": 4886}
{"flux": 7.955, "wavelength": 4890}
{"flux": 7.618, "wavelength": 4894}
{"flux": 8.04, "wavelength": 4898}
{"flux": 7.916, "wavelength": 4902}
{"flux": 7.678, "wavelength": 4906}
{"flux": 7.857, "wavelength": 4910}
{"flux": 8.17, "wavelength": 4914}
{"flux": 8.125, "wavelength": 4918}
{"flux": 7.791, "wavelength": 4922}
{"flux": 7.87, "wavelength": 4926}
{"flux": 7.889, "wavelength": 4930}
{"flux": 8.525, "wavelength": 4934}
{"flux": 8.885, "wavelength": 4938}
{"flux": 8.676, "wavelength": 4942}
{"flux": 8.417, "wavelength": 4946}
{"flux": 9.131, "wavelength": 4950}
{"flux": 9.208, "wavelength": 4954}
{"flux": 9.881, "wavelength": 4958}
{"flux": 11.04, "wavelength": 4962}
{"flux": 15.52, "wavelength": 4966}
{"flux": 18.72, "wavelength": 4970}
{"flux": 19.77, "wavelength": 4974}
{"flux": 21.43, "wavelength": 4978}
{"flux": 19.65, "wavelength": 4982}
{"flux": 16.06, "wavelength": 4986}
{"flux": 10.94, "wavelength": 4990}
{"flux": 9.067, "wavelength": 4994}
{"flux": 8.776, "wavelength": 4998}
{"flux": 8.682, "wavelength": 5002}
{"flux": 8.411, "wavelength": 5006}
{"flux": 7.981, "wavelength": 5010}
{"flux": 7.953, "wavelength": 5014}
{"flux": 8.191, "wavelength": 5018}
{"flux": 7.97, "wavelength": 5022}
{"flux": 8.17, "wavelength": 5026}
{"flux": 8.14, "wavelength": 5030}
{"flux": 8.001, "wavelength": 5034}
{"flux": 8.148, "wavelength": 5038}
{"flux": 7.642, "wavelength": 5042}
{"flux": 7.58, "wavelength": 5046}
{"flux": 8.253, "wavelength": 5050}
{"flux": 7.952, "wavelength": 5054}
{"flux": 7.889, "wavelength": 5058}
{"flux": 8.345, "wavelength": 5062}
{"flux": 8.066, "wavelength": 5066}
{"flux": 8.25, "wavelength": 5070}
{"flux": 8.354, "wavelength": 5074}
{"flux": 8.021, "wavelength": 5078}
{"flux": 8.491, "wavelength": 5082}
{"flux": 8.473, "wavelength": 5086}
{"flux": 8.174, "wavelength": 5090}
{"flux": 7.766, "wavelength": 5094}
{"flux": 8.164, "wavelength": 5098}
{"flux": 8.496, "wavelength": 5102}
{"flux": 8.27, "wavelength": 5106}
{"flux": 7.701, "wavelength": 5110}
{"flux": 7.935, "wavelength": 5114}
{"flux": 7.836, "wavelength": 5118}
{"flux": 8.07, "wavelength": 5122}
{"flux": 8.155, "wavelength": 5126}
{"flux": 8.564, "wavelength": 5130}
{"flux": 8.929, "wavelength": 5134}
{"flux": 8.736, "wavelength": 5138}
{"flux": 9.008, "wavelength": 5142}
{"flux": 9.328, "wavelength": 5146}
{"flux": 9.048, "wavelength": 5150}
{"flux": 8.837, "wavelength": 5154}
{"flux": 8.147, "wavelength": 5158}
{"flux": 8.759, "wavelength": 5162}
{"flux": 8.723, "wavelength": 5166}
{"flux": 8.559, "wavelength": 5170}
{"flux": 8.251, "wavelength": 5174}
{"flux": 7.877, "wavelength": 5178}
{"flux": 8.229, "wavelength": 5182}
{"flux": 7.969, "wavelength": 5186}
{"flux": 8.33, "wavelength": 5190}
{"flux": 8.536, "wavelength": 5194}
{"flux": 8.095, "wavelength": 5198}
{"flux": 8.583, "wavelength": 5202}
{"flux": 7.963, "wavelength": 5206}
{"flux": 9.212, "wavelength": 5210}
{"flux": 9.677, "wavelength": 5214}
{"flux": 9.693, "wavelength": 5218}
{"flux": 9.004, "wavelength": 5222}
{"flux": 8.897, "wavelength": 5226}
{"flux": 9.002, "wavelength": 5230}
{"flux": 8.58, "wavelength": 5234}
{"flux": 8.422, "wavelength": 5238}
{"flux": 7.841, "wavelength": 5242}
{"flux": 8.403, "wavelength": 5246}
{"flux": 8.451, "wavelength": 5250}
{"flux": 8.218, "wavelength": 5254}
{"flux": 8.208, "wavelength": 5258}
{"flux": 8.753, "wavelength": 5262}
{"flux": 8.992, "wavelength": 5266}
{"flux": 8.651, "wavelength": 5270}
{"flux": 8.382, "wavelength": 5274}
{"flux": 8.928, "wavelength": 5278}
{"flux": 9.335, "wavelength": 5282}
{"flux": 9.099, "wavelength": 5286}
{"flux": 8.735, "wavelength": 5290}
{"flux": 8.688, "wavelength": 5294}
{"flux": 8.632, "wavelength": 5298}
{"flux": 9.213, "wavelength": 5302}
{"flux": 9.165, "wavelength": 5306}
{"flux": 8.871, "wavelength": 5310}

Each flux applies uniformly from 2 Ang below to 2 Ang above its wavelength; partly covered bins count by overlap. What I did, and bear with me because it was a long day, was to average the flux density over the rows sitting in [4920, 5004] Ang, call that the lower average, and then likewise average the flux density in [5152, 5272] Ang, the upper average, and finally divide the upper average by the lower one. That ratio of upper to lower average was 0.7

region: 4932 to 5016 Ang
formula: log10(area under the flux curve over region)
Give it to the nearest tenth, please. 3.0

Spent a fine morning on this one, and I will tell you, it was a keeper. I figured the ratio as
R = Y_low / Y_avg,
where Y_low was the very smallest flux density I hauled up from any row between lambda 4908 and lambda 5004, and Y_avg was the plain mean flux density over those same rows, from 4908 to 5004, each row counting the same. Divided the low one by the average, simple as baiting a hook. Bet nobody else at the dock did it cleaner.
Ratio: 0.69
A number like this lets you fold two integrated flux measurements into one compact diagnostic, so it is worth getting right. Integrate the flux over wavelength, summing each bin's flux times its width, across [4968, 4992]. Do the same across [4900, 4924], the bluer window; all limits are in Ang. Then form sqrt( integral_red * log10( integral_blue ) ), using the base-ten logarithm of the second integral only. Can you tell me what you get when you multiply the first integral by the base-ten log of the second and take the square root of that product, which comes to 31.2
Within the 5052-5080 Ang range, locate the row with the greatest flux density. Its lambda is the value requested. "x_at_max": 5074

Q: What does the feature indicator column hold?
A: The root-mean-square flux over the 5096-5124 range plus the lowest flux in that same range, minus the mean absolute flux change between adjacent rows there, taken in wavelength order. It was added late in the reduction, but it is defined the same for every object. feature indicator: 15.5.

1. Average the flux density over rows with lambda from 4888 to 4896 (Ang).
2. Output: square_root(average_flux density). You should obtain 2.79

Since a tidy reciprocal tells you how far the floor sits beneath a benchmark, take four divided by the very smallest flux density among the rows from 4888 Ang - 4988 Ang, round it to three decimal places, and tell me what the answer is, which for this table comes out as 0.525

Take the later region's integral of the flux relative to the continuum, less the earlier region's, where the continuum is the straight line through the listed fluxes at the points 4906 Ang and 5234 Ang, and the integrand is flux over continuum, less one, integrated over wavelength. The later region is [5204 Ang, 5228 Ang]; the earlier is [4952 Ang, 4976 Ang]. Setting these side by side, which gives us -17.4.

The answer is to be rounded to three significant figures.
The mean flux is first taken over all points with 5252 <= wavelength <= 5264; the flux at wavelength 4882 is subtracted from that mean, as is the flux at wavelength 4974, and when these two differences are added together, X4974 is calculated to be -11.7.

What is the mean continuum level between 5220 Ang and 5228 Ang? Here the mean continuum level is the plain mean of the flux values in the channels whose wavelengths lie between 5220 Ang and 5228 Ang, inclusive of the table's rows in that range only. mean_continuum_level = 9.0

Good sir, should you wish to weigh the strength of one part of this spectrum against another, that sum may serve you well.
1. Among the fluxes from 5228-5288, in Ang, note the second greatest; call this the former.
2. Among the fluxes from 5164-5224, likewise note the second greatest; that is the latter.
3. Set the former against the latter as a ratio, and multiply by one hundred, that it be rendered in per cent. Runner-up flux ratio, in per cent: 94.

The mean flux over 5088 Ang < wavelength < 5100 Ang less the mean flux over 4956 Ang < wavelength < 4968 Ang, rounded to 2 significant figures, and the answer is -4.1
